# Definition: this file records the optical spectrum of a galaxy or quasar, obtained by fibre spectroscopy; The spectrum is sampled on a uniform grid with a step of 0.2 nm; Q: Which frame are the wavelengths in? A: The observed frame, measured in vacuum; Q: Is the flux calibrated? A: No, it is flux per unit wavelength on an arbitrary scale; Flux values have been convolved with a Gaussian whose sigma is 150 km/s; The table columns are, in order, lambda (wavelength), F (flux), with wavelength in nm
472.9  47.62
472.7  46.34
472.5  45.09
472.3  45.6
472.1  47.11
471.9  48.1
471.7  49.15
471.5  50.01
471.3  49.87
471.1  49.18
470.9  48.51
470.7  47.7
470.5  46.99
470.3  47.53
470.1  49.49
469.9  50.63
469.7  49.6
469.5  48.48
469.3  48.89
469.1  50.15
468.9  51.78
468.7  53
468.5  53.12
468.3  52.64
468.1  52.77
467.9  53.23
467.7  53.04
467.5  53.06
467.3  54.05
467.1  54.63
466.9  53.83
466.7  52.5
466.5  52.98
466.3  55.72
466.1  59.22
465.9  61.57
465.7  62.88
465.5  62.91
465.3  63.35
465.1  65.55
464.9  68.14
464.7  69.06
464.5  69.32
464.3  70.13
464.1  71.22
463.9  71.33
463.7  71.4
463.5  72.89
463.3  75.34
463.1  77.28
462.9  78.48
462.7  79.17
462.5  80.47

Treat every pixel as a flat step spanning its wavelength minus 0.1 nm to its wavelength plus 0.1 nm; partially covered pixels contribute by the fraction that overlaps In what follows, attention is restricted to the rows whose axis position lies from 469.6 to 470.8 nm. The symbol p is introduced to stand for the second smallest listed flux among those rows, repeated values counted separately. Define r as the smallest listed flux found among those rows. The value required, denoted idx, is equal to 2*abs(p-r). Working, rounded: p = 47.53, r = 46.99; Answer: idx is 1.08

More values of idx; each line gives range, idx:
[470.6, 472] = 0.80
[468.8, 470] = 0.82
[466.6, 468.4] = 0.28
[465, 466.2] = 4.70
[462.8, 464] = 0.14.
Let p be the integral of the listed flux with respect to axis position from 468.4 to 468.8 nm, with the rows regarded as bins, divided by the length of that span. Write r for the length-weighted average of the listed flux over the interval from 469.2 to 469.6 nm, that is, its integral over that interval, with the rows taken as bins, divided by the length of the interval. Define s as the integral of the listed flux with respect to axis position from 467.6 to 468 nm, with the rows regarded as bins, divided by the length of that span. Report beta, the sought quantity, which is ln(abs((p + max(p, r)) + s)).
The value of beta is 5.07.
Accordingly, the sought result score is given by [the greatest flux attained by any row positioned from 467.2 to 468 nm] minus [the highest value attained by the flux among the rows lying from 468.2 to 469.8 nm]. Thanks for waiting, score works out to 1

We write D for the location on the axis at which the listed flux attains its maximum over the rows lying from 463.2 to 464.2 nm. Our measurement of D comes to 463.3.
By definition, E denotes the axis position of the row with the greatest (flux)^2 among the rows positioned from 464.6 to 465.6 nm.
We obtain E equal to 464.7 nm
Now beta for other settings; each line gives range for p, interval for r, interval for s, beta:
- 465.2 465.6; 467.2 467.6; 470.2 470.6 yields 5.16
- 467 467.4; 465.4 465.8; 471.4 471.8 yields 5.12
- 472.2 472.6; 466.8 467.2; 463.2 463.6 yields 5.16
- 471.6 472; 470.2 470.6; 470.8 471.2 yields 4.98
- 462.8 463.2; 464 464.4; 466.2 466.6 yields 5.35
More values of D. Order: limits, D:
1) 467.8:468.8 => 467.9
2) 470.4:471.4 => 471.3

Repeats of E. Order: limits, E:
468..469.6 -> 468.5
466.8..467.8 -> 467.1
